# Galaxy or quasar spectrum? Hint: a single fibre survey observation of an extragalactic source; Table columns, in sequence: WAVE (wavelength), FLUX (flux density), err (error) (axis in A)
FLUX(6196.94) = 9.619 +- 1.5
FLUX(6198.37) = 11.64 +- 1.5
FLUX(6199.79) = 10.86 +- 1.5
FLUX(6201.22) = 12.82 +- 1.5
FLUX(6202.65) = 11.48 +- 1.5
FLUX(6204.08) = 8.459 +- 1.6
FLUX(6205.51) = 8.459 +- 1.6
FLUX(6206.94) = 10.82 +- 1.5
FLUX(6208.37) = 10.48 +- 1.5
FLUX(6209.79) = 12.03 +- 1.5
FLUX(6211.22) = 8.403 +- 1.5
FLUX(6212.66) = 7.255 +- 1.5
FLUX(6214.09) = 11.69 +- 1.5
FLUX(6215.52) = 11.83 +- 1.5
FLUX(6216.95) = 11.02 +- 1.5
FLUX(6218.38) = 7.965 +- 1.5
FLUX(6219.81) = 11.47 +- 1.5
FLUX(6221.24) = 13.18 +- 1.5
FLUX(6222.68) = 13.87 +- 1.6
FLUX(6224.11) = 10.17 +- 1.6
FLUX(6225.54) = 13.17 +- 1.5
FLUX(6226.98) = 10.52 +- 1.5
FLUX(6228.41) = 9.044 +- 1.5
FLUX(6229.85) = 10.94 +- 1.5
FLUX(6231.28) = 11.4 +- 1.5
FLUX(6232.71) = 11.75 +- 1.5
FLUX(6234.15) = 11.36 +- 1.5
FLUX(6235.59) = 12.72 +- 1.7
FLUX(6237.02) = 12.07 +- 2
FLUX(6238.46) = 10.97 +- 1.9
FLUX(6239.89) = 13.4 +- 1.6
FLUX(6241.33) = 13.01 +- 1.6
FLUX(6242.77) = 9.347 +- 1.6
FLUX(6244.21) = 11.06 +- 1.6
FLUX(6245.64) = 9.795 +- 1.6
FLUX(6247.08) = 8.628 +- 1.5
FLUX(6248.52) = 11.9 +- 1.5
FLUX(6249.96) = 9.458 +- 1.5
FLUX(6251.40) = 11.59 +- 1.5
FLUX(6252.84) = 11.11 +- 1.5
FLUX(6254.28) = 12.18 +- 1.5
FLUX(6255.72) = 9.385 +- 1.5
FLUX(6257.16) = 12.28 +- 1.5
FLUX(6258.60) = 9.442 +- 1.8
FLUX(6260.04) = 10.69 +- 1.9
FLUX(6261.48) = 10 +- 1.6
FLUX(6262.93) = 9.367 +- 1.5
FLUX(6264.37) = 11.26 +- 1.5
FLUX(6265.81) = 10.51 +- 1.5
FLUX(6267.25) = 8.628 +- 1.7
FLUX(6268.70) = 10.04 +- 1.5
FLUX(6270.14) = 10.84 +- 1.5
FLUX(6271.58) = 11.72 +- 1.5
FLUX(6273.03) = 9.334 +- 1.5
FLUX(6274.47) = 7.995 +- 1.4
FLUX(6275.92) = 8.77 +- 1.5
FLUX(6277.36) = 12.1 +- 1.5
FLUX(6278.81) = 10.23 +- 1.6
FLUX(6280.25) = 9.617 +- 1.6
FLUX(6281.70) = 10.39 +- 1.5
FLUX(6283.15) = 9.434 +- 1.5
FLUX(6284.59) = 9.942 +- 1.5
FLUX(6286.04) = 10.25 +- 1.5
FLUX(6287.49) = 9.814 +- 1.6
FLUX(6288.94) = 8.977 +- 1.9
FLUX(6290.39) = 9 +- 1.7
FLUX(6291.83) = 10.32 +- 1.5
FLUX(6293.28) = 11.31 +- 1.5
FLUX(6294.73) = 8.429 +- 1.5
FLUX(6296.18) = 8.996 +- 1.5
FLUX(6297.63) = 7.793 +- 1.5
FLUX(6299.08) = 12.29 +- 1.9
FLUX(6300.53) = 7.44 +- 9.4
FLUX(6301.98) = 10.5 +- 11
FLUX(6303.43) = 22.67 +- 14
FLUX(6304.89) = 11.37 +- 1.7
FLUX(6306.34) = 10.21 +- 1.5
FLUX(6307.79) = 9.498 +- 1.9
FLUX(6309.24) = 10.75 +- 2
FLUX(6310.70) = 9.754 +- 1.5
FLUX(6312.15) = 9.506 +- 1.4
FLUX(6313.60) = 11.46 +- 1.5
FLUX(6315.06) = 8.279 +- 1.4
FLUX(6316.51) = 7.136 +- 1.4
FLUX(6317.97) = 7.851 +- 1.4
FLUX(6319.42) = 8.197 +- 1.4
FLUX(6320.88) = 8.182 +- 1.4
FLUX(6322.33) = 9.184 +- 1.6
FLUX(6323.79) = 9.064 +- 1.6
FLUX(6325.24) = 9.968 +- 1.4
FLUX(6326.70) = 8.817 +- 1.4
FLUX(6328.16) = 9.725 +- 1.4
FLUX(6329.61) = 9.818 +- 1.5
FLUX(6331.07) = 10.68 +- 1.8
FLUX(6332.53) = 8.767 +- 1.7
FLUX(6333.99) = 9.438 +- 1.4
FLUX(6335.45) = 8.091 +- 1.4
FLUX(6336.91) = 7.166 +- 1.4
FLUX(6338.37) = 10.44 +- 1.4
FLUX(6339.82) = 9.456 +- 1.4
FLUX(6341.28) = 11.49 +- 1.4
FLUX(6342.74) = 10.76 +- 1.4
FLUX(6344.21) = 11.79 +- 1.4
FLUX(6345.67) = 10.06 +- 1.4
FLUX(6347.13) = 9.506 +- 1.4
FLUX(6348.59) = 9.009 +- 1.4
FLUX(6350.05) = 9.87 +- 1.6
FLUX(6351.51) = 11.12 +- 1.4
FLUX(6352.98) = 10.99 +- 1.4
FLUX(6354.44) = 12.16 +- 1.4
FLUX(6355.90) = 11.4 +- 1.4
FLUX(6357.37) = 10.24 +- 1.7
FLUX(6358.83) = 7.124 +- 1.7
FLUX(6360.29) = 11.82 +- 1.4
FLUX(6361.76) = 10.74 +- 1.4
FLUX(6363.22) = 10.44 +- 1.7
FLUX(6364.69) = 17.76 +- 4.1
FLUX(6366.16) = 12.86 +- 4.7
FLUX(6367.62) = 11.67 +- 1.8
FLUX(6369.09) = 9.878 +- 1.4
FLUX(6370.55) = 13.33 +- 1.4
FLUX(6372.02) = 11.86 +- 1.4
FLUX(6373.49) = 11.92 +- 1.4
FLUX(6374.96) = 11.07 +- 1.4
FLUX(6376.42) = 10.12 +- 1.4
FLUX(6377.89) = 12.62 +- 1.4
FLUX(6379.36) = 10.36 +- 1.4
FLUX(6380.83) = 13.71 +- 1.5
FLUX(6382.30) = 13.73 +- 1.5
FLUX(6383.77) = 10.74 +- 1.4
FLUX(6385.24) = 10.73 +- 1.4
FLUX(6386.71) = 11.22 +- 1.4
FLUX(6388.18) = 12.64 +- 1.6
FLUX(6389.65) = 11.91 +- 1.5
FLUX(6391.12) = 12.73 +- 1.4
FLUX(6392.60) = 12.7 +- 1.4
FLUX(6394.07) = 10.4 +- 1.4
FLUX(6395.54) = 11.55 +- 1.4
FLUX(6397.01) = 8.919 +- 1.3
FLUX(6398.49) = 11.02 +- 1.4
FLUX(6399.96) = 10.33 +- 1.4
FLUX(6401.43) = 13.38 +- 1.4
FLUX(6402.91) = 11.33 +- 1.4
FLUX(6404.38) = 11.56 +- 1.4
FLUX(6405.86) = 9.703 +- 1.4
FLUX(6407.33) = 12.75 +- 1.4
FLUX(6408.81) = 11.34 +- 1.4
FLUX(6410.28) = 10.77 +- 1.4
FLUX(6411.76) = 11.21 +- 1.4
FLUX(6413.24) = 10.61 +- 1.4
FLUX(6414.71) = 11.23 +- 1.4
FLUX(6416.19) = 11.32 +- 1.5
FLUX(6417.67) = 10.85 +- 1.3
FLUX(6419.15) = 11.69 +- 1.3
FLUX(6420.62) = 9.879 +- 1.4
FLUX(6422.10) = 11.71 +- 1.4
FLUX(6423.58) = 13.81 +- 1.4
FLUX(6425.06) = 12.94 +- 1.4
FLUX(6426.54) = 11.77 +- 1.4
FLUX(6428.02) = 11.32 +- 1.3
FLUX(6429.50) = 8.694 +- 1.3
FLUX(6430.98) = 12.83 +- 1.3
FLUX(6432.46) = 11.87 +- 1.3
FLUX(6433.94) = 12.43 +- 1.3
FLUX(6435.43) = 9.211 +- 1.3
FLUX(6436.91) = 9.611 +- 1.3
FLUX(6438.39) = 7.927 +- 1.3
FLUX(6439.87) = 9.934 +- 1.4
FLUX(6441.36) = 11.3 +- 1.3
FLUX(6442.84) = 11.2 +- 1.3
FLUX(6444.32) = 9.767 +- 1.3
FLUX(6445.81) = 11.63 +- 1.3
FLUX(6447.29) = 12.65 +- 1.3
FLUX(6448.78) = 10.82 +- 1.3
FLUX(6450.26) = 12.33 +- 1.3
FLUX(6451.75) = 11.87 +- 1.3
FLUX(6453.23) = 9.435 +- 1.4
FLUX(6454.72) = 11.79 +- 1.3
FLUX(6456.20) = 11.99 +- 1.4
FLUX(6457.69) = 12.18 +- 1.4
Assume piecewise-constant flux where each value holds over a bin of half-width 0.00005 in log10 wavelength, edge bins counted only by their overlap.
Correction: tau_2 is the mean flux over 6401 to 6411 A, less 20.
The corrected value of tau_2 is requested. -8.5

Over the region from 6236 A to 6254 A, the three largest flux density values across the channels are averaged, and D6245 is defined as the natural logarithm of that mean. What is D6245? 2.55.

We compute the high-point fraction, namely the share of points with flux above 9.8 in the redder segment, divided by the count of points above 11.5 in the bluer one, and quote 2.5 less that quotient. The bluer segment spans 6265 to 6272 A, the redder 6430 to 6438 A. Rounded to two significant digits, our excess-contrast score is 1.9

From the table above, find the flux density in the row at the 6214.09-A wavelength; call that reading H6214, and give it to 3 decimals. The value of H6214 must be 11.690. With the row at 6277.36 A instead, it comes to 12.100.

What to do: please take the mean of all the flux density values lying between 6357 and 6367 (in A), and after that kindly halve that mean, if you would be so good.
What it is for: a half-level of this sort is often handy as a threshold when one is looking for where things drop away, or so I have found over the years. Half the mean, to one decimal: 5.8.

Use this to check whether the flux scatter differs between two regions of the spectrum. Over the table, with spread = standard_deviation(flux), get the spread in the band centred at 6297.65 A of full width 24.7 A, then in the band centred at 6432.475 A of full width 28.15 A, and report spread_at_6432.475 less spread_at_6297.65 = -1.8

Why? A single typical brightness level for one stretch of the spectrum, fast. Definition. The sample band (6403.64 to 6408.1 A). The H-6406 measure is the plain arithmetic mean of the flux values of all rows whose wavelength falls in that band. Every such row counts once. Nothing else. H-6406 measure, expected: 11.3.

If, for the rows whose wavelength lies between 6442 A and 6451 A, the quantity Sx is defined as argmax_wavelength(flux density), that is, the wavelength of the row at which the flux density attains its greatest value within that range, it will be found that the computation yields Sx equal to 6447.29 A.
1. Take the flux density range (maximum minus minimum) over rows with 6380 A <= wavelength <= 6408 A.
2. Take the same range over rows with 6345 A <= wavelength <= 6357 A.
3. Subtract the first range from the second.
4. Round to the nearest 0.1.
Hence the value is -1.7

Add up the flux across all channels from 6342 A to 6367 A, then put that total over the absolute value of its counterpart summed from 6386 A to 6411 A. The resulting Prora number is 0.97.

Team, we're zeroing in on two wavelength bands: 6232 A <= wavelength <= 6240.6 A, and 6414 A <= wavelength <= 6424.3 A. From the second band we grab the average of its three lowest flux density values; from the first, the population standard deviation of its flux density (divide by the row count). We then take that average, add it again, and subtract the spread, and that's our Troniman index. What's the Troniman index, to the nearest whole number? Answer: 20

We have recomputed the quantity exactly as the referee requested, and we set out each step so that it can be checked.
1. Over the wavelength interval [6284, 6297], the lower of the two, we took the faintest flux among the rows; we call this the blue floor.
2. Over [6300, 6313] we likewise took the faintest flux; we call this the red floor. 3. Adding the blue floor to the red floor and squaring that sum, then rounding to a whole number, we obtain 252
